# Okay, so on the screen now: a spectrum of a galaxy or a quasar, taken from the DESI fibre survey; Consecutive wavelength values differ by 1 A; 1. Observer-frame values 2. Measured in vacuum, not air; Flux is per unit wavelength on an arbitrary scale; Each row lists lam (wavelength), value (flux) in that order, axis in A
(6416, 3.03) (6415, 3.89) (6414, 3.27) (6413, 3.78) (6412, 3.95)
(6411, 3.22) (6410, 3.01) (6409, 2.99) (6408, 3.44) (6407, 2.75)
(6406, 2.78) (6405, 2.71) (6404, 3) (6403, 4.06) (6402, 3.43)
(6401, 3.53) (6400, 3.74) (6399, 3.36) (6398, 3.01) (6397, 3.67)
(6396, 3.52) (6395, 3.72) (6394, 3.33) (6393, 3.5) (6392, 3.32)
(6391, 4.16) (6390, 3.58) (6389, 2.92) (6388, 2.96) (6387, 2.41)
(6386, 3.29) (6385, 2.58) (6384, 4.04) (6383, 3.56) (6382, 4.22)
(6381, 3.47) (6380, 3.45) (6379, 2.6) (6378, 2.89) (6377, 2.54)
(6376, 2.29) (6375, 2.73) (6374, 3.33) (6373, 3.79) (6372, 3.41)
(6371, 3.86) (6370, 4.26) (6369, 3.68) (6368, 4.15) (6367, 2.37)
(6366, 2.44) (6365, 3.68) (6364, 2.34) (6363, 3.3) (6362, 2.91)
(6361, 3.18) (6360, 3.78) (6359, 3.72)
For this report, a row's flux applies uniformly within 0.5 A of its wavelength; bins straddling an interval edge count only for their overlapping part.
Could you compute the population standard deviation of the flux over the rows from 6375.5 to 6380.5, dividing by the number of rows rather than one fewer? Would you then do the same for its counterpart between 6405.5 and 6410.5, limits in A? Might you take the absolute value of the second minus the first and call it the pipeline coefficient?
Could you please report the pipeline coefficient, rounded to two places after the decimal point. 0.15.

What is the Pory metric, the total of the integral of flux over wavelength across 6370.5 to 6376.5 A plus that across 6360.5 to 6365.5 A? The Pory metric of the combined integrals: 35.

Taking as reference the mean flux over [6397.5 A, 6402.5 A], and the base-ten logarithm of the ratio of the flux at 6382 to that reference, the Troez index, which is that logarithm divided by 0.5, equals 0.18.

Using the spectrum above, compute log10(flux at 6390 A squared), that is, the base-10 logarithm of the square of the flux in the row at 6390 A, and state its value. 1.11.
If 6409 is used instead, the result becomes 0.95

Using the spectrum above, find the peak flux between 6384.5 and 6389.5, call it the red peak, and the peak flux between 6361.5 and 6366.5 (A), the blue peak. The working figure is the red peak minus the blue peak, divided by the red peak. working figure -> -0.12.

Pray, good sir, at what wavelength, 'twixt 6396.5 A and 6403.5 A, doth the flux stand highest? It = 6403 A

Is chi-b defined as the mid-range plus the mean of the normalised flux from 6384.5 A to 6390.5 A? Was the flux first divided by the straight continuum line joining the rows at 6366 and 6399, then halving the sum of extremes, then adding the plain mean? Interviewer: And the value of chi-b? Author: 1.95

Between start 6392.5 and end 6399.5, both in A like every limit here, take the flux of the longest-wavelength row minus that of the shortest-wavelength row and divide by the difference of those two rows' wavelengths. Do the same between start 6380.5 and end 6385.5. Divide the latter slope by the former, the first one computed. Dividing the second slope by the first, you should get 9.5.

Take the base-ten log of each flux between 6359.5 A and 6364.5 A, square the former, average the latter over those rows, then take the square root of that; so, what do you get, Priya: 0.491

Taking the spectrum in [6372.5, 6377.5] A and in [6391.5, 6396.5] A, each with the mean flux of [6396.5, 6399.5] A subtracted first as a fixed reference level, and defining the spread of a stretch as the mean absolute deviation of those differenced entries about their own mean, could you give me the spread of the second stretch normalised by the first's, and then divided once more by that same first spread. 0.49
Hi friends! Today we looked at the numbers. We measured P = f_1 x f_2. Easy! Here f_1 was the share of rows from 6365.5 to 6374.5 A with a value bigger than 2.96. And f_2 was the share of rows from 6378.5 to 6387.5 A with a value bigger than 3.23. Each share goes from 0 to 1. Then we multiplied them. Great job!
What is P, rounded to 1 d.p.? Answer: 0.5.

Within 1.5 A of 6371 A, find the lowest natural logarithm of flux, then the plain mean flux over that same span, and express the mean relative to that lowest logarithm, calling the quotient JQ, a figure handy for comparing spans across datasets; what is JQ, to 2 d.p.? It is 3.13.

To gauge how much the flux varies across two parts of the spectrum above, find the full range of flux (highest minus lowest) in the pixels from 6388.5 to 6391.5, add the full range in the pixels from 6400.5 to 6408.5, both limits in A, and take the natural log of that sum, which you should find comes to 0.95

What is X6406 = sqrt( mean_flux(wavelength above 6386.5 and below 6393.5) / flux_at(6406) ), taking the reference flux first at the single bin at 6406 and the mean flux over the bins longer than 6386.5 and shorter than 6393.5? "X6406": 1.08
